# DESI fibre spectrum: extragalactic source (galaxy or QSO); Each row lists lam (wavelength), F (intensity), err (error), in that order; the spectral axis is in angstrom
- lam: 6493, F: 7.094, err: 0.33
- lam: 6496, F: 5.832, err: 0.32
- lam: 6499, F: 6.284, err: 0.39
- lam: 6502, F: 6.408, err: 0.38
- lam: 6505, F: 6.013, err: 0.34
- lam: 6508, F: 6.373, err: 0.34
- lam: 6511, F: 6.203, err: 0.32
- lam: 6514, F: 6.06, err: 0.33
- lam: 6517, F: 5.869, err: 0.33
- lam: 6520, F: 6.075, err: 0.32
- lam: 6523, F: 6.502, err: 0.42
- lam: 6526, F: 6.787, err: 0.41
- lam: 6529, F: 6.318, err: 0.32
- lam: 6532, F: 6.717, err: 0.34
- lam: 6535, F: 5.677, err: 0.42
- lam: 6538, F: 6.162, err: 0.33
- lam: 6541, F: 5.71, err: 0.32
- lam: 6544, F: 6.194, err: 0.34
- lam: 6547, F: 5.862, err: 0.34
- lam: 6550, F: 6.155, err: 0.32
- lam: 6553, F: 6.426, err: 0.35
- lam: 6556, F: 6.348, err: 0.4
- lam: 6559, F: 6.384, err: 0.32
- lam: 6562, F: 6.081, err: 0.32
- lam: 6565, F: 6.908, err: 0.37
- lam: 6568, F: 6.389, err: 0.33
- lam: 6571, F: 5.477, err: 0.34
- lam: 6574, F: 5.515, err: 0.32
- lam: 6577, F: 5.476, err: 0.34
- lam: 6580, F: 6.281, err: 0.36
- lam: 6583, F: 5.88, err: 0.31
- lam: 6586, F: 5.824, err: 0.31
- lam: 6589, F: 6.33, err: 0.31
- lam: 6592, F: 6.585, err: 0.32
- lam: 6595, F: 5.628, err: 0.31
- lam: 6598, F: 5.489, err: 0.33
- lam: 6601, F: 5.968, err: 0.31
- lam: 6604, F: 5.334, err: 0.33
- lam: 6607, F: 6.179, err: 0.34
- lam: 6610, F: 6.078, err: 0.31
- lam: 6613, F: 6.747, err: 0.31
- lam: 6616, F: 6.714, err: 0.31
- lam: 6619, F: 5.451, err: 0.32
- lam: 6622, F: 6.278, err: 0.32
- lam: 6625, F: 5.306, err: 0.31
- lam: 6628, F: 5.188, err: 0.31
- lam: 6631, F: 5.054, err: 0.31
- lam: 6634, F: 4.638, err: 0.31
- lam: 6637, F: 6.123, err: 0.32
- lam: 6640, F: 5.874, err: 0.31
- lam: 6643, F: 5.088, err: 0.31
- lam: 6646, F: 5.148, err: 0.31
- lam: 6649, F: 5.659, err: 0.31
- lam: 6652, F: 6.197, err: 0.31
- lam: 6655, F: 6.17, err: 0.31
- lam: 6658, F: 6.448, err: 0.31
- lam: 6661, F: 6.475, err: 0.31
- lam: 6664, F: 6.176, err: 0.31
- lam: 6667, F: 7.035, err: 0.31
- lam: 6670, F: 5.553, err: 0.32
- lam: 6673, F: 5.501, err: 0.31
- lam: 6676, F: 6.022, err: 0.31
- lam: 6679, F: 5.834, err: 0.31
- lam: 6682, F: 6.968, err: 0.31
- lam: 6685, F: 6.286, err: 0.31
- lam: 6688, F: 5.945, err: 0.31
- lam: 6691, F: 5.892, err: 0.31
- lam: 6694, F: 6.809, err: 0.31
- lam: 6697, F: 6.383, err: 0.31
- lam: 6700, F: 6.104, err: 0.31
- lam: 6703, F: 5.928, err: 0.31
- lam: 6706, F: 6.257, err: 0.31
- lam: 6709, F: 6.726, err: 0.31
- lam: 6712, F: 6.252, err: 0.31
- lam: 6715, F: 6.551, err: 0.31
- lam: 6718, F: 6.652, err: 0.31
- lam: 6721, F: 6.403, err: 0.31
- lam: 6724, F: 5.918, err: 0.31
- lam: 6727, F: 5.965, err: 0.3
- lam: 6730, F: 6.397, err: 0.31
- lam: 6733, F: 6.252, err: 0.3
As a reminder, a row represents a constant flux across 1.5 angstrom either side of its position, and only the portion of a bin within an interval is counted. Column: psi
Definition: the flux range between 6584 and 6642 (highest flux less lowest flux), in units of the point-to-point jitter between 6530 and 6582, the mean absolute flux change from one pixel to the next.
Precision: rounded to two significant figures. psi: 4.9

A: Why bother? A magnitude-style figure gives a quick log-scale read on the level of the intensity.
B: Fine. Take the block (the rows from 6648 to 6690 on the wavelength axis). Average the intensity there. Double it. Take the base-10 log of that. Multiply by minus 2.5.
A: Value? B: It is -2.73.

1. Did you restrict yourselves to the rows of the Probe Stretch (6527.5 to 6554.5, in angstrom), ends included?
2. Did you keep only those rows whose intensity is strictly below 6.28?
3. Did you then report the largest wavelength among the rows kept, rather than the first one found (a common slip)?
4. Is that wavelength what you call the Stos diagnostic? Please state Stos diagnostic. 6550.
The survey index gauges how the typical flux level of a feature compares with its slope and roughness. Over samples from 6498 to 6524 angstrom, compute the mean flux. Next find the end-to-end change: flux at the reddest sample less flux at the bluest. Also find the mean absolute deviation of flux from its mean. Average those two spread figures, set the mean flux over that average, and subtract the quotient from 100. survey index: 68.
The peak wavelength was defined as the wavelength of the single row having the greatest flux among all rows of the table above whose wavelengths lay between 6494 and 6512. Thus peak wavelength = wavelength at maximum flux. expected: 6502 angstrom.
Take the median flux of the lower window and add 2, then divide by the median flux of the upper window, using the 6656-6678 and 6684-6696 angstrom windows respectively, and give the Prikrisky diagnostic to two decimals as 1.34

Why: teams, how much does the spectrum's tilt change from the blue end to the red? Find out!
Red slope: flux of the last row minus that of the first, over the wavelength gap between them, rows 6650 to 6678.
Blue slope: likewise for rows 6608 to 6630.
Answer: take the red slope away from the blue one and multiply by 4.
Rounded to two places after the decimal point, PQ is -0.17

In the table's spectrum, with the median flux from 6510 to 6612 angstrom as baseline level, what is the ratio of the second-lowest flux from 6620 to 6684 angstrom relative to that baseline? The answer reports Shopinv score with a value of 0.83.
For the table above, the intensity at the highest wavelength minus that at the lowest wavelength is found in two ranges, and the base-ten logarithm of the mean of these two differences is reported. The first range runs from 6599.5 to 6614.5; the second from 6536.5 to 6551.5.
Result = -0.4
